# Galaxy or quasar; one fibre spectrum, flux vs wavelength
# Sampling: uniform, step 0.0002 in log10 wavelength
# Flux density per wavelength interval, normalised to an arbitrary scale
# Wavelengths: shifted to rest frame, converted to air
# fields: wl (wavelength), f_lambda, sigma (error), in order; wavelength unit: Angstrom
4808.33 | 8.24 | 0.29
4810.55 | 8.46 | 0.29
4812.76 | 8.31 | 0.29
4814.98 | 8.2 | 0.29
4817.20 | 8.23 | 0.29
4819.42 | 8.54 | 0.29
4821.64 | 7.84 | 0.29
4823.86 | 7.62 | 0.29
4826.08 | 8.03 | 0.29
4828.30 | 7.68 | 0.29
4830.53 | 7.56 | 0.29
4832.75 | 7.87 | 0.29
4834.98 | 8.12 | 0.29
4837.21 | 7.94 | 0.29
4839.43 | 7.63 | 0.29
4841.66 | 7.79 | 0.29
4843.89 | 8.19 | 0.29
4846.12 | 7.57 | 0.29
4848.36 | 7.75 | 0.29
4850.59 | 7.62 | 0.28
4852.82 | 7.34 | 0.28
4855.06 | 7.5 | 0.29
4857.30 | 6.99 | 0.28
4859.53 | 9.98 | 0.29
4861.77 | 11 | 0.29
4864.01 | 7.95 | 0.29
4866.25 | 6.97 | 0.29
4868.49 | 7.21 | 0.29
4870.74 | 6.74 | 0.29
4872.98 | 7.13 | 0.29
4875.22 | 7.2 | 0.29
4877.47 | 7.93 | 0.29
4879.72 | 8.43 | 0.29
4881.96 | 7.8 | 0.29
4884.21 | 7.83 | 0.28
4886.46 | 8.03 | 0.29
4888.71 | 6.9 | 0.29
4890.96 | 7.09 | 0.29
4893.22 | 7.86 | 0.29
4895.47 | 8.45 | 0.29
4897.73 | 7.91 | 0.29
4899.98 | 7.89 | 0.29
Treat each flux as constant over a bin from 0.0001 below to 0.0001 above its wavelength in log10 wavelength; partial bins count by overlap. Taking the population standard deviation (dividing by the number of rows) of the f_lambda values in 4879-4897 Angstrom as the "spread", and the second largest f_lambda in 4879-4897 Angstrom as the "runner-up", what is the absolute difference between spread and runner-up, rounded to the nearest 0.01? 7.91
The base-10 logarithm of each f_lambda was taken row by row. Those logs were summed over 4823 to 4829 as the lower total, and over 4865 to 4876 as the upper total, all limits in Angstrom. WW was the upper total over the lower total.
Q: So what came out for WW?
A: 1.6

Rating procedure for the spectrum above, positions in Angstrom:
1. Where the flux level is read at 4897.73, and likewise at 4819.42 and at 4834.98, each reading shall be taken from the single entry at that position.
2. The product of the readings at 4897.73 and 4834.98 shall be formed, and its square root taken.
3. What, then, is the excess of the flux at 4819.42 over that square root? 0.5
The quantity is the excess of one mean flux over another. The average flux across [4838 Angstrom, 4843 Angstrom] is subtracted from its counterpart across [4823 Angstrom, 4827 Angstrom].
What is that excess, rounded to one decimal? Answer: 0.1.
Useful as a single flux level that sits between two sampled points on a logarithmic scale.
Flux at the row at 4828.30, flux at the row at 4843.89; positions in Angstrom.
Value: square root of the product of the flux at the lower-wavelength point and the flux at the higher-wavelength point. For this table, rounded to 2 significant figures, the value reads 7.9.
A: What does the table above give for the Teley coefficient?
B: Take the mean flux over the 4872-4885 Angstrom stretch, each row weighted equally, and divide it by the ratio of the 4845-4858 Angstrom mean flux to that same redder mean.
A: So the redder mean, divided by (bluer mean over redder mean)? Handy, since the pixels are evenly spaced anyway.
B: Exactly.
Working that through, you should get 8.0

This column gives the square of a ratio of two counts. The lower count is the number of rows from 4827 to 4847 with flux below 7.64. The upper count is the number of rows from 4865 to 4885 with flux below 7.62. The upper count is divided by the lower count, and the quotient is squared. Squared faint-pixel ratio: 2.8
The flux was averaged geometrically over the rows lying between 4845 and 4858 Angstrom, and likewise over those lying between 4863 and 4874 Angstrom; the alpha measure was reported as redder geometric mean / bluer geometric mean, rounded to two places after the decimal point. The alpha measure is 0.96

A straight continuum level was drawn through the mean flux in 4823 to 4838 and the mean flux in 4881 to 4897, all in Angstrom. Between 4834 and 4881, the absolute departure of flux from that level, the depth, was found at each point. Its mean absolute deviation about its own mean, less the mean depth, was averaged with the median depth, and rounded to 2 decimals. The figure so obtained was 0.12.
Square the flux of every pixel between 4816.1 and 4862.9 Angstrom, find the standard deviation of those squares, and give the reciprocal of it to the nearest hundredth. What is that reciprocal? 0.06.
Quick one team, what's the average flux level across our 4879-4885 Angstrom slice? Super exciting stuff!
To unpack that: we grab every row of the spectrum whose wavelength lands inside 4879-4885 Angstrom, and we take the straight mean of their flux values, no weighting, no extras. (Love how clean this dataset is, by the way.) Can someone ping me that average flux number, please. 8.0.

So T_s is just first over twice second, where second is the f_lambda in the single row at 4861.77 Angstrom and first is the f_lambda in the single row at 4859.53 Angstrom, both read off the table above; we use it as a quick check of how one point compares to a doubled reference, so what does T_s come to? 0.454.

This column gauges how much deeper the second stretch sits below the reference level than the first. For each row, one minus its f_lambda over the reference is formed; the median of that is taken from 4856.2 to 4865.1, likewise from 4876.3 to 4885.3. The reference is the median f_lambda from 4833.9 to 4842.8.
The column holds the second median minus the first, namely 0.14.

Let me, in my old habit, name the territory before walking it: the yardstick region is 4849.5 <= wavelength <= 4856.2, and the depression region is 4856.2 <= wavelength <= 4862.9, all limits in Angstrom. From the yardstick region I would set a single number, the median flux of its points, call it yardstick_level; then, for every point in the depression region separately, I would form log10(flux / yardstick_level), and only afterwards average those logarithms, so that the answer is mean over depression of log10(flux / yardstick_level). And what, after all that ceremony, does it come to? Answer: 0.087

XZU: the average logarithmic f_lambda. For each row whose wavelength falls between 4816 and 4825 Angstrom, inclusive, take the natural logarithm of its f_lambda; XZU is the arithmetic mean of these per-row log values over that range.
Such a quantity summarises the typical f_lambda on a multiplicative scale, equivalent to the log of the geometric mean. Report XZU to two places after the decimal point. 2.09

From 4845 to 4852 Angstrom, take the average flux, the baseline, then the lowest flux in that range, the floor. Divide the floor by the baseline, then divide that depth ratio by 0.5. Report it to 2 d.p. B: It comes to 1.98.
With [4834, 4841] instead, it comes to 1.93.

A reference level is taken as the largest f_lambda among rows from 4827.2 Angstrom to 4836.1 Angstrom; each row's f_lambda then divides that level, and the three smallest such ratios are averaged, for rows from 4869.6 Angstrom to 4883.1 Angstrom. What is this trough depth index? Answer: 1.01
